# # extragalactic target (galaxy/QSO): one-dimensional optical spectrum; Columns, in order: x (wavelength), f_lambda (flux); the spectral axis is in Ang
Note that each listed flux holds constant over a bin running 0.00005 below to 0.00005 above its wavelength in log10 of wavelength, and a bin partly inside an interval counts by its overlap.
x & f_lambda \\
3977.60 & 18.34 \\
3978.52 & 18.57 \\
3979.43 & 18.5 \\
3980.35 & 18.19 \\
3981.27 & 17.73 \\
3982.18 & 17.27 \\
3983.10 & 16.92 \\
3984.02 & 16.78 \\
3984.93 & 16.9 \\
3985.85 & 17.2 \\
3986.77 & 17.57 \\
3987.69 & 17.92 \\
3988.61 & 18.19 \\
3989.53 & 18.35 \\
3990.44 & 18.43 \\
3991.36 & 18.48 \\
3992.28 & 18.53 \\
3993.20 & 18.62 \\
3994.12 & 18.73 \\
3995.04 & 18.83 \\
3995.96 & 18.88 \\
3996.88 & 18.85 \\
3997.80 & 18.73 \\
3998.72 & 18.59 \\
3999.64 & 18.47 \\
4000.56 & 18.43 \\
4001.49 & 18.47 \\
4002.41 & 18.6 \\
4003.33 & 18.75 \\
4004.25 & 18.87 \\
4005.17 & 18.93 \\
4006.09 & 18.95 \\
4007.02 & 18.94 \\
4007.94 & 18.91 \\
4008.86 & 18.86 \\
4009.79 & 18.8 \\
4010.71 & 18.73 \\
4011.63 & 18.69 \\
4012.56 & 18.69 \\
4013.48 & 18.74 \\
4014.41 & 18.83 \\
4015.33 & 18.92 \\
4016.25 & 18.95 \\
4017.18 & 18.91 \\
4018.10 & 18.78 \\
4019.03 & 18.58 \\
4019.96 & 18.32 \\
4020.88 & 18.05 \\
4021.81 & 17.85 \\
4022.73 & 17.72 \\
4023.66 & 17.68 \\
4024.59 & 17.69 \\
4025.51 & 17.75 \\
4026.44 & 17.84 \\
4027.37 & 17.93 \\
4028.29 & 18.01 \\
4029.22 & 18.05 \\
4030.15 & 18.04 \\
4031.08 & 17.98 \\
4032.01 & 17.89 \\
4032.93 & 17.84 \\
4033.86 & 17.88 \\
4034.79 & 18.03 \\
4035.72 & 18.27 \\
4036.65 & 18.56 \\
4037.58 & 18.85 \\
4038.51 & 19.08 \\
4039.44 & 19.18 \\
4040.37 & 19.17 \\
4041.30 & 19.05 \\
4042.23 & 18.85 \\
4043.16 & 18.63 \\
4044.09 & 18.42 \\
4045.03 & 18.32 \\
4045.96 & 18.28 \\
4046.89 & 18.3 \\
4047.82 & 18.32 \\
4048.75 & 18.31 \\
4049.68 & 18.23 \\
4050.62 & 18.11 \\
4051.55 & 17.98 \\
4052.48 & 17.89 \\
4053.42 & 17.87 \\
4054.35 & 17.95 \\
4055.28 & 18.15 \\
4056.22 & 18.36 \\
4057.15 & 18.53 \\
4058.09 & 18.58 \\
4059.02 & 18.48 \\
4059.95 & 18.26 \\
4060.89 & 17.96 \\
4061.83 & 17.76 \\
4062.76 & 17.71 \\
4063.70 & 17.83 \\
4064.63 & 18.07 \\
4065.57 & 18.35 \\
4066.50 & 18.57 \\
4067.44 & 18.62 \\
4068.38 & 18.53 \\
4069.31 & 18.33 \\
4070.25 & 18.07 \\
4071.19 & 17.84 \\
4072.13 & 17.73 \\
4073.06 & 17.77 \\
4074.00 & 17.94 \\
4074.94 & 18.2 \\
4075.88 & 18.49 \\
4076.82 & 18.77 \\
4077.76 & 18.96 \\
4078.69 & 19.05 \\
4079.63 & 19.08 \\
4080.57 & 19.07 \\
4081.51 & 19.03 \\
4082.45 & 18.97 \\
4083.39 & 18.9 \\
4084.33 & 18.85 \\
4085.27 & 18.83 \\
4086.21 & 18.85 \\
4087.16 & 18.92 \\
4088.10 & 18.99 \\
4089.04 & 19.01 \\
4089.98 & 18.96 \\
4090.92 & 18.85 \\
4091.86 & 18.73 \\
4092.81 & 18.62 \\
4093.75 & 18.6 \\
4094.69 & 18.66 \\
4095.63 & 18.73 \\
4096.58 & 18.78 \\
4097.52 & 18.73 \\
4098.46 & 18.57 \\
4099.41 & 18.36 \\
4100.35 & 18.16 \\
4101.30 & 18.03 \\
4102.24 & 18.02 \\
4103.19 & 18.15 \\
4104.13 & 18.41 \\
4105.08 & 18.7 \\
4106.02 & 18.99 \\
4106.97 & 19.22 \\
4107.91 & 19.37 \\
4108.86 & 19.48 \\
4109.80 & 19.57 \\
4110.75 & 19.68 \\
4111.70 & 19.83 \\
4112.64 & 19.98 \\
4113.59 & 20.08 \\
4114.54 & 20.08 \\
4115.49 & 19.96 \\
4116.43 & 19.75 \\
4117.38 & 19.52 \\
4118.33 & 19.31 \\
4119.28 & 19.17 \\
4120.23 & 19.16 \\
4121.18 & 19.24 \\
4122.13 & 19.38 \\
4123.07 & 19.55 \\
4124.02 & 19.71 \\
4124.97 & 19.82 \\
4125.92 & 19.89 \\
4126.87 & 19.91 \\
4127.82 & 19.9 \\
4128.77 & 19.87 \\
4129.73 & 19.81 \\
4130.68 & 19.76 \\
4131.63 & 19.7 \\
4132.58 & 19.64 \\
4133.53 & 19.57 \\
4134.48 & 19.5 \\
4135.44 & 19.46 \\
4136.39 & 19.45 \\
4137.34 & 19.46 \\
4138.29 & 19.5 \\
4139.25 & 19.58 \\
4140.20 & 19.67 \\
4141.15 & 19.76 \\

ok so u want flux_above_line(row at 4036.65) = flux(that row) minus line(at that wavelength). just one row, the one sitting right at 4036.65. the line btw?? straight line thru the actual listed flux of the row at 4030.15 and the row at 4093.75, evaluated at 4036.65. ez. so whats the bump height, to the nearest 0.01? 0.46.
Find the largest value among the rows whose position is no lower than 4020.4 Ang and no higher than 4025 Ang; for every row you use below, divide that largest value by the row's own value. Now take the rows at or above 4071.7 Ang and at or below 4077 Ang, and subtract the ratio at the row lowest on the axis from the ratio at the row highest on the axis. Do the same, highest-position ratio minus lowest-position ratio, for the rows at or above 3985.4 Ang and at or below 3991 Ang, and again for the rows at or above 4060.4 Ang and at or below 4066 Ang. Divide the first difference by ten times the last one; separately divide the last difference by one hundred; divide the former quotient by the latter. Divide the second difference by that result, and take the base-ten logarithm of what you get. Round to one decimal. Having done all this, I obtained -4.2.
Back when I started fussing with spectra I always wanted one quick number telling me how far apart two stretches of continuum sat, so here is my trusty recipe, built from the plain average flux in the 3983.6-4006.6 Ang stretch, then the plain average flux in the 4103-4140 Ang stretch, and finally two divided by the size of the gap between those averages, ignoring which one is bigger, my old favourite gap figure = 1.7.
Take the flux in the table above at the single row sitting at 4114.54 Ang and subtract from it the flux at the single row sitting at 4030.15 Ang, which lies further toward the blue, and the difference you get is 2.0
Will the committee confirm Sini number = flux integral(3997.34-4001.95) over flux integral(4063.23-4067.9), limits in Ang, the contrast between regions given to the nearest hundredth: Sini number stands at 1.00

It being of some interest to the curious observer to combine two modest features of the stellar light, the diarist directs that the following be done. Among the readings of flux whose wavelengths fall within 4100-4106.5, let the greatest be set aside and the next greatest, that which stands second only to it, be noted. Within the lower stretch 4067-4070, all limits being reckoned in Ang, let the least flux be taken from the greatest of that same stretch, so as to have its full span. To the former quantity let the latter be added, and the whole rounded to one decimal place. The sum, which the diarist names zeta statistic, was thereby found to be 19.0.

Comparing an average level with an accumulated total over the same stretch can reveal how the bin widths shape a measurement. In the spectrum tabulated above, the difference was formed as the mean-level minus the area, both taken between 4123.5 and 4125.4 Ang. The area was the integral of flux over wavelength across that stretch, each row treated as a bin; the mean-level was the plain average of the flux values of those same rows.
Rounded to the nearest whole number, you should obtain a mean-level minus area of -18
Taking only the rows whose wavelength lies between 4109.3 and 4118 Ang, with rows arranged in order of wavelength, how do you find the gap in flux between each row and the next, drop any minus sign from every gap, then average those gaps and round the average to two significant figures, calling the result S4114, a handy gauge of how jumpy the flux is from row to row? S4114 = 0.13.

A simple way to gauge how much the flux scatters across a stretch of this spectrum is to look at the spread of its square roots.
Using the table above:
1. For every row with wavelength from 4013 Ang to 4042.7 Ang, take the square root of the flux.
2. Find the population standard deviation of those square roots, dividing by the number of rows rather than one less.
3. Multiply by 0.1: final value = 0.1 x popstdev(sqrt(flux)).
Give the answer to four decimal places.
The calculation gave 0.0059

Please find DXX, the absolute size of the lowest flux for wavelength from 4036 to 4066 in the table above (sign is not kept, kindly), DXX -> 17.71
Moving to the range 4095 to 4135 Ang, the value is 18.02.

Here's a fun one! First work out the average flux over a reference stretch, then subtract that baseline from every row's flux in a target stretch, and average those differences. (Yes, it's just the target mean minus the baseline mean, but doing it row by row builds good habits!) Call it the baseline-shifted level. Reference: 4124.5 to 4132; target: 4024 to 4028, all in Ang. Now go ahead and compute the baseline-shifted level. -2.0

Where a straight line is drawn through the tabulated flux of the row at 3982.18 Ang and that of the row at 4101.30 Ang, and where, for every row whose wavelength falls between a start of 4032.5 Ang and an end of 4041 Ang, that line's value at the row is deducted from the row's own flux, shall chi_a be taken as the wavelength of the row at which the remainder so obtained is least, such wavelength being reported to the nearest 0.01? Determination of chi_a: 4032.93 Ang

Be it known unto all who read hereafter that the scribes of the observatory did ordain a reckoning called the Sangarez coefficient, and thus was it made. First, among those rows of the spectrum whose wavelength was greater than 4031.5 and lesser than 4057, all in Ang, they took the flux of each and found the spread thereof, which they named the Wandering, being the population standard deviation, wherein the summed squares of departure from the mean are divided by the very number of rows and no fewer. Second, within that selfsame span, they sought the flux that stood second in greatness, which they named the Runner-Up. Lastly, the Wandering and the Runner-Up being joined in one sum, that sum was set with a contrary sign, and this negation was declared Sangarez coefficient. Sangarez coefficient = -19.6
